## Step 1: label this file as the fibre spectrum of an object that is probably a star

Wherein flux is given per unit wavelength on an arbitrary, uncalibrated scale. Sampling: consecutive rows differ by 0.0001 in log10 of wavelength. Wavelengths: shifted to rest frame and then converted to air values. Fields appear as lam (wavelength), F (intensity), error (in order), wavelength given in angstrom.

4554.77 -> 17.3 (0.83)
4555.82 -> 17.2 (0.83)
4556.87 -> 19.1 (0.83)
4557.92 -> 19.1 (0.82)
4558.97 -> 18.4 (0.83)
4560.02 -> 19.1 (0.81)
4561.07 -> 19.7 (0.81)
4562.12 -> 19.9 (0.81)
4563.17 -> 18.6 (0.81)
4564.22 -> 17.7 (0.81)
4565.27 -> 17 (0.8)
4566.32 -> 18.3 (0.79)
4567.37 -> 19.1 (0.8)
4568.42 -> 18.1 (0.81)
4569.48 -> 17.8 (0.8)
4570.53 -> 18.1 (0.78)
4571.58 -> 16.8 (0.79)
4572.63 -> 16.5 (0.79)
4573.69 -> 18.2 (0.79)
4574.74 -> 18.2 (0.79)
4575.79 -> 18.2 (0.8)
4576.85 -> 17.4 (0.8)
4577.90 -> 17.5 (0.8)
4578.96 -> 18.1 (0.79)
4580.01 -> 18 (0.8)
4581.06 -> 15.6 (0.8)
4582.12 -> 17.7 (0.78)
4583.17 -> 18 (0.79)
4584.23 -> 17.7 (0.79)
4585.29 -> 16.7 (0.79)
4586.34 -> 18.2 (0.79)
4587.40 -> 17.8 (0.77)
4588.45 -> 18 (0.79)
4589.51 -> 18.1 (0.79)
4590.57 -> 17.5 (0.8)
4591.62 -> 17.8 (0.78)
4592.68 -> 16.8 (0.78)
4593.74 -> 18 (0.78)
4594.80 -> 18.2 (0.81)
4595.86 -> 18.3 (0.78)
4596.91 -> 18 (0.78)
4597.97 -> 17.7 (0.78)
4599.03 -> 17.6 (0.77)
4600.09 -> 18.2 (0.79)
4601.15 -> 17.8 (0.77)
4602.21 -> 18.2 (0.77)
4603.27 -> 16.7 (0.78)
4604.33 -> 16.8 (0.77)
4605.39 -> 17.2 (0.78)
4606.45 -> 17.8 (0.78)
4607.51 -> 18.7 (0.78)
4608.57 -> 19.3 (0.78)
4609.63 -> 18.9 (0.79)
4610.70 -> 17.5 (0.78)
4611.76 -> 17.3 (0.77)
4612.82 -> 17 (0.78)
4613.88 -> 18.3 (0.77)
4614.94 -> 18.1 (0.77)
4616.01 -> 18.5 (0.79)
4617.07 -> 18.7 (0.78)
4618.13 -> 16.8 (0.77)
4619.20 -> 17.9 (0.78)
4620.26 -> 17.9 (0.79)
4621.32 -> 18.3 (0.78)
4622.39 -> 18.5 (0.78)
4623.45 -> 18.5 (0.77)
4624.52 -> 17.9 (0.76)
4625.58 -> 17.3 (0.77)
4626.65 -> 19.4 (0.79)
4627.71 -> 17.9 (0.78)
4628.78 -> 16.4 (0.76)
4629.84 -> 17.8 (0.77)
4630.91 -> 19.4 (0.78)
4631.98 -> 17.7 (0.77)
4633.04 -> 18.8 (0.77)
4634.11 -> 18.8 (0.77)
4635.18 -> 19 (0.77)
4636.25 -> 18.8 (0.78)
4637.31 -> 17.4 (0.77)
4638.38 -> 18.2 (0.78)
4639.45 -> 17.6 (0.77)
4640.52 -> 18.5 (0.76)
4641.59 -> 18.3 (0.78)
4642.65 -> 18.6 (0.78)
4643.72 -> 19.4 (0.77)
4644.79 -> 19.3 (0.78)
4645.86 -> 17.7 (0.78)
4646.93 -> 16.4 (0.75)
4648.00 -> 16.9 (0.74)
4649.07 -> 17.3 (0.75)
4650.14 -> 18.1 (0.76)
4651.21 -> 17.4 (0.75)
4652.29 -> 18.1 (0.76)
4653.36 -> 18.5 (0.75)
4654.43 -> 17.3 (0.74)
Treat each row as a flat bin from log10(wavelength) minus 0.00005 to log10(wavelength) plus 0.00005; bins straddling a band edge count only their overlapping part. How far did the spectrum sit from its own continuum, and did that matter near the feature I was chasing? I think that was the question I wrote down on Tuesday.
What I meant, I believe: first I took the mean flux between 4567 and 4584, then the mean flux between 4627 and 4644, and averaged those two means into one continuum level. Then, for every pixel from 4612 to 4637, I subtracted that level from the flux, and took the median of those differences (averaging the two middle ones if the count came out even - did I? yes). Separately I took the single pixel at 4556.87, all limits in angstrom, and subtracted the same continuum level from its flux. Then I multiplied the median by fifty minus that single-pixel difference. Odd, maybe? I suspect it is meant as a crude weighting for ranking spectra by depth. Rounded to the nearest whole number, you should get 15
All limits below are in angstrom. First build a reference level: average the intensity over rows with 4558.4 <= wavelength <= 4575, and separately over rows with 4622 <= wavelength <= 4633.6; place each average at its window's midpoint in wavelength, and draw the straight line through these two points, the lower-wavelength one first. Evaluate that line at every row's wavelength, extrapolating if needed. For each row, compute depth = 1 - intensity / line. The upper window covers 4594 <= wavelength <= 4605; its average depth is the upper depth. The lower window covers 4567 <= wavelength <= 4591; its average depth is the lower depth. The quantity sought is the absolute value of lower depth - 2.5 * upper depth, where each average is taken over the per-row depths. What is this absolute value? 0.032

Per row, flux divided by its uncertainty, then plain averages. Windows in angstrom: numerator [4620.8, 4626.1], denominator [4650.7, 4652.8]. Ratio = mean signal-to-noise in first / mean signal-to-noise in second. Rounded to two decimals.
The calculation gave 1.00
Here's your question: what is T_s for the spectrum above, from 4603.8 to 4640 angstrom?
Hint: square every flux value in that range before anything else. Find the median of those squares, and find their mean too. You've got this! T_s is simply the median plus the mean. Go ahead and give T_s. 651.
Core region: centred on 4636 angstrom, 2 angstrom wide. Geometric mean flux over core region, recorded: 18.9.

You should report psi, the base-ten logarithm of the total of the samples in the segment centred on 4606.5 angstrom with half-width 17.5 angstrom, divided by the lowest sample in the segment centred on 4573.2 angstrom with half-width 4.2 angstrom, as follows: 1.55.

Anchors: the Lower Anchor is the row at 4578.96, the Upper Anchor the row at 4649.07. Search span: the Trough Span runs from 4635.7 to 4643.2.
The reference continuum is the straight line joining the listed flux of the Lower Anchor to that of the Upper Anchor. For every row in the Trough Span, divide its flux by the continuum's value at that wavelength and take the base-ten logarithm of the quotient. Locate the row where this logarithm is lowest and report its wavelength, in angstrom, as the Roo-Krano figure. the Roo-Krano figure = 4637.31 angstrom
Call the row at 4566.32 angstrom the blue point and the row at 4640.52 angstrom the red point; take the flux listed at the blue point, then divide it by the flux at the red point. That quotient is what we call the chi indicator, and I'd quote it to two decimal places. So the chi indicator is 0.99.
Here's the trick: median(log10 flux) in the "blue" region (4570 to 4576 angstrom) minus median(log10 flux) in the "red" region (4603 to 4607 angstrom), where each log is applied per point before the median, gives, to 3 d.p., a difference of 0.028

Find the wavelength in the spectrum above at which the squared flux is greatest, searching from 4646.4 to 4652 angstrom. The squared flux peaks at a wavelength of 4650.14 angstrom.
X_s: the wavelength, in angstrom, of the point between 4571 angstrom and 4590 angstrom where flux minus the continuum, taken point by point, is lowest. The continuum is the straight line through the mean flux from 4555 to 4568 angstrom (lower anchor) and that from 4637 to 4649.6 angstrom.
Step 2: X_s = 4581.06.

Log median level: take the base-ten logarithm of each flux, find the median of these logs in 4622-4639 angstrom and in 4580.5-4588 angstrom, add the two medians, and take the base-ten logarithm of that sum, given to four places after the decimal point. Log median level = 0.3999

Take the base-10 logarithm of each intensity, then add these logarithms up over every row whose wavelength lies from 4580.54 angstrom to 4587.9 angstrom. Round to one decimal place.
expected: 8.7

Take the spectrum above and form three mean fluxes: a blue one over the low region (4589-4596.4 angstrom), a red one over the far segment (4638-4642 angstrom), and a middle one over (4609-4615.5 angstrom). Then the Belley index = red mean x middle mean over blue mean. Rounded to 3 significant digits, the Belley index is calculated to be 18.2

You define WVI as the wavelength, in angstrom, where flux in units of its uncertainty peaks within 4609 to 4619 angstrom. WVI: 4617.07 angstrom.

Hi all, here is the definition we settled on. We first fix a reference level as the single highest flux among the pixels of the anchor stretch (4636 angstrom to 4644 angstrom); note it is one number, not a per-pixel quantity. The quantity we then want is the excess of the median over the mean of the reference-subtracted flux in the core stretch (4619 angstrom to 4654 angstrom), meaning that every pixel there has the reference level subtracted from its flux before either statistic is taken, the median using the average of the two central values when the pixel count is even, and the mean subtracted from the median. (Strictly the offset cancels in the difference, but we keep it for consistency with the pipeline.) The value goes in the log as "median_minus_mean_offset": -0.02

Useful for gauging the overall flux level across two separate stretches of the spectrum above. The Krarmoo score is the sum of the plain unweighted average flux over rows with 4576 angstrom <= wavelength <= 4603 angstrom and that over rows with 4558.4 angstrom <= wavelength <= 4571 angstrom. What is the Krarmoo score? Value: 36.2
